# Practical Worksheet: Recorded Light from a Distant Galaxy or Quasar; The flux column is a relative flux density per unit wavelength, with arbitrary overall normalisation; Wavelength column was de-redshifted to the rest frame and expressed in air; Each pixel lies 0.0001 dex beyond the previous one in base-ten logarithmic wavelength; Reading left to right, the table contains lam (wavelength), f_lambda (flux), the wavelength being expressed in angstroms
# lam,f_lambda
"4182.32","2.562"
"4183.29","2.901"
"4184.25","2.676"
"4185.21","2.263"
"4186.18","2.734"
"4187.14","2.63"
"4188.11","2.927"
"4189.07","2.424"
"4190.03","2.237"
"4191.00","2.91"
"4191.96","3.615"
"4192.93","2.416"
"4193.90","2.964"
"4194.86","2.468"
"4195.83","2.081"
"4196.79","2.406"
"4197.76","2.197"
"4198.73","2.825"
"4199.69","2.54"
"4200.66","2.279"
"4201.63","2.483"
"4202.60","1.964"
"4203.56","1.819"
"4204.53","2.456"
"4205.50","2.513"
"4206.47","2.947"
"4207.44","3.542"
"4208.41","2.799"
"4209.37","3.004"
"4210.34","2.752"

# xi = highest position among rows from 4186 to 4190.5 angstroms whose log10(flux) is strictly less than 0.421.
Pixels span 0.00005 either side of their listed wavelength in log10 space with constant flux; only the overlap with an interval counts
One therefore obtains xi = 4190.03 angstroms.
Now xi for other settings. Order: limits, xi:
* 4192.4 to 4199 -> 4197.76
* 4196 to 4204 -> 4203.56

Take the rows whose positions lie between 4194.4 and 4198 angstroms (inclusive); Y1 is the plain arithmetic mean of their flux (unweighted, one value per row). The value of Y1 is 2.3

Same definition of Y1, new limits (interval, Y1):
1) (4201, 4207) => 2.4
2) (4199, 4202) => 2.4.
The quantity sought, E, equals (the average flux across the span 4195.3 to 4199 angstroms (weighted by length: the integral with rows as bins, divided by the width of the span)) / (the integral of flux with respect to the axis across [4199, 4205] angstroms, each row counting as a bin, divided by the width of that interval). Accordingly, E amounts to 1.03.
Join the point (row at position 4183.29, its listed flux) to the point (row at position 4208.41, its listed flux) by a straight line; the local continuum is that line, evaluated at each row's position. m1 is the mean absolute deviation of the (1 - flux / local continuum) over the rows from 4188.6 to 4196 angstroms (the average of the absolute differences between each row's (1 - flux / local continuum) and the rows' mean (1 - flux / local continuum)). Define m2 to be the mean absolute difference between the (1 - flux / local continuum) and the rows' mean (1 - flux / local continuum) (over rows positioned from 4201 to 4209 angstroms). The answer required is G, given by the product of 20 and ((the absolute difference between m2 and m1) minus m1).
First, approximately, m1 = 0.137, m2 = 0.14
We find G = -2.6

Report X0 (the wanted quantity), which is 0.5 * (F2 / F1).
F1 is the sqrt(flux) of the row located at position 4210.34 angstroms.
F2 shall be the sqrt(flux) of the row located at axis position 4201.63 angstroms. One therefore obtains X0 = 0.475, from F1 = 1.66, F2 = 1.58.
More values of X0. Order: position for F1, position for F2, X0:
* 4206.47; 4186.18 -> 0.482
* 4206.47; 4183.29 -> 0.496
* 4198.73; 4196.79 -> 0.461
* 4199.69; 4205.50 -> 0.497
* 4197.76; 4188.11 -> 0.577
